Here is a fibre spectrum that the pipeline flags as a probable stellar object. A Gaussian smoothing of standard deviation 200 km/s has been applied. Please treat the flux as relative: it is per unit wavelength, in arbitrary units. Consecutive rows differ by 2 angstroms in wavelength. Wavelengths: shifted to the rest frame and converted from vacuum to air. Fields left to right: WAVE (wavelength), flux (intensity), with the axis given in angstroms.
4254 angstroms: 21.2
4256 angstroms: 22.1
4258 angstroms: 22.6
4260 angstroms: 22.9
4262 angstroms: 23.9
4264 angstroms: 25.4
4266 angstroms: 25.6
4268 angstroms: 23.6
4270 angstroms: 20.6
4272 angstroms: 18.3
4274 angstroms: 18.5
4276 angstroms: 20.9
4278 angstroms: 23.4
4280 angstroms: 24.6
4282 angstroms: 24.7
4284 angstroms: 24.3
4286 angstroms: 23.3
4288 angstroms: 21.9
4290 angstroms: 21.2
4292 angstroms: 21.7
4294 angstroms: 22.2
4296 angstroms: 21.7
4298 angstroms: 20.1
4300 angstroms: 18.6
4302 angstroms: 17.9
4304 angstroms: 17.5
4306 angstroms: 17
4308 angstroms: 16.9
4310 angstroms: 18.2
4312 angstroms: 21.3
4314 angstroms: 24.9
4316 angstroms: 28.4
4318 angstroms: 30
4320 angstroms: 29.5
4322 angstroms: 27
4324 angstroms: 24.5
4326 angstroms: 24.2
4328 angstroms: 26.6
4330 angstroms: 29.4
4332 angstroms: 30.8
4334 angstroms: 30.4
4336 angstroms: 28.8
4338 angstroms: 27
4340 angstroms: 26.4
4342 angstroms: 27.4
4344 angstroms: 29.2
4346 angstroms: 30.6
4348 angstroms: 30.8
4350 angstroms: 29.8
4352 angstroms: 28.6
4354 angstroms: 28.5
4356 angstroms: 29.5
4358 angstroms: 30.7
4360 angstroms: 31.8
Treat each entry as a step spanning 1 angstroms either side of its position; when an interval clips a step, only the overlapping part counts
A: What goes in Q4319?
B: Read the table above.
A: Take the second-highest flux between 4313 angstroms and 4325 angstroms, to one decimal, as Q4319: 29.5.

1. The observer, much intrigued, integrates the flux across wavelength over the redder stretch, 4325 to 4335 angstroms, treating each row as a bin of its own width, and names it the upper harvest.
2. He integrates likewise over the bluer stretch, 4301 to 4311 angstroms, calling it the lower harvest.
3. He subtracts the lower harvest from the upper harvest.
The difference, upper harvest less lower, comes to 108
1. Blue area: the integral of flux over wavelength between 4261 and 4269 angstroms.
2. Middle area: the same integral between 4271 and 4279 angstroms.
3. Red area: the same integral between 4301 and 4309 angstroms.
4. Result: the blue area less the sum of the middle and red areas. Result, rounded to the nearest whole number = -104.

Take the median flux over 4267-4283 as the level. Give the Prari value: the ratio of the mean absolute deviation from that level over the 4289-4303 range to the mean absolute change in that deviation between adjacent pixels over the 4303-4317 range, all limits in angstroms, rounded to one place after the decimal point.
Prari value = 1.0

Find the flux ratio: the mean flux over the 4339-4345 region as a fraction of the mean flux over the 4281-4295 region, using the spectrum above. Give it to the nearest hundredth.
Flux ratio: 1.22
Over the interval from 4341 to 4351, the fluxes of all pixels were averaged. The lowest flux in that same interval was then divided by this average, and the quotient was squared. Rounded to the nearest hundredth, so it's 0.86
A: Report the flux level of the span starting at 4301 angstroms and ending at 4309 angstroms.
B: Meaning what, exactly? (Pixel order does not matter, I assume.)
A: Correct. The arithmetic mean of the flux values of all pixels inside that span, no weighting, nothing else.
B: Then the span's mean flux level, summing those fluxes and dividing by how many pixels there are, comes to 17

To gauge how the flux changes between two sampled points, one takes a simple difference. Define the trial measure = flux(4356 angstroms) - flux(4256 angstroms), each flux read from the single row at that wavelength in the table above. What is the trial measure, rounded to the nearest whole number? 7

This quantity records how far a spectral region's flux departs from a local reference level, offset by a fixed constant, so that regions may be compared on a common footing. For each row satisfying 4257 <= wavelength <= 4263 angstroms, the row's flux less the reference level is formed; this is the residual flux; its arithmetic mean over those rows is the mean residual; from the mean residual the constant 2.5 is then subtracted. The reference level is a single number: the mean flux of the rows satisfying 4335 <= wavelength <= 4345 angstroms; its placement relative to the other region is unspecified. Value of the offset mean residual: -7.1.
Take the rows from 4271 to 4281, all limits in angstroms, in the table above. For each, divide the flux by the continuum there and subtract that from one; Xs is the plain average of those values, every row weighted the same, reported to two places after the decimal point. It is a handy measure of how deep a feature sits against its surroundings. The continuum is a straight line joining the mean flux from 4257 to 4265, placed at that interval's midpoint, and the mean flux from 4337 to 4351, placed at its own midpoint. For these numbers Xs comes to 0.14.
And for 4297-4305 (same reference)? 0.29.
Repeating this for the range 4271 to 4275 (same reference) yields 0.25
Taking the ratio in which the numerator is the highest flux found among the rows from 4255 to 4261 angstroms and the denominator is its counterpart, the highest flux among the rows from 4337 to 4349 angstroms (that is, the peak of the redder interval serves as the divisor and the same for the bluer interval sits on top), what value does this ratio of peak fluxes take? 0.74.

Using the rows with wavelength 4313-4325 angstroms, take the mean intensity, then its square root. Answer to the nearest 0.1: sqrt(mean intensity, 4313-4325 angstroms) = 5.2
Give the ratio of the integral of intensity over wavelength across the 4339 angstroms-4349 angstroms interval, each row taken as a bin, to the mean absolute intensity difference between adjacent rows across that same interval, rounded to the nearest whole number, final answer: 263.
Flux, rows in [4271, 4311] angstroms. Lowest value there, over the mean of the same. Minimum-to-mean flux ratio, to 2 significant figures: 0.82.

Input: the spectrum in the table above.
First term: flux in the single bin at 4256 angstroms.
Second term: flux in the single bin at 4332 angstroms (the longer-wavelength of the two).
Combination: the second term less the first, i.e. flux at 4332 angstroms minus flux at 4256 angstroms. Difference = 9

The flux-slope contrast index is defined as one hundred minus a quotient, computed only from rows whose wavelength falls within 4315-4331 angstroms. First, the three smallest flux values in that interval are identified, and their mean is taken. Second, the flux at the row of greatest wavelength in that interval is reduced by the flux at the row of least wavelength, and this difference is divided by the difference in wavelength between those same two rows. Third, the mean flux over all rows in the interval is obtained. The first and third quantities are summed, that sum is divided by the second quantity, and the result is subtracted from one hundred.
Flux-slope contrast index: -636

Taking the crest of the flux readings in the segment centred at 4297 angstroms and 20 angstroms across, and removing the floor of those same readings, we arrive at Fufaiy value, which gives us 5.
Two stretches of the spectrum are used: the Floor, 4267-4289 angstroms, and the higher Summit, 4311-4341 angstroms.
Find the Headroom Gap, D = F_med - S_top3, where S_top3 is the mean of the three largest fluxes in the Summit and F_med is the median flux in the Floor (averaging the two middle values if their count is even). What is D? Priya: -7.1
